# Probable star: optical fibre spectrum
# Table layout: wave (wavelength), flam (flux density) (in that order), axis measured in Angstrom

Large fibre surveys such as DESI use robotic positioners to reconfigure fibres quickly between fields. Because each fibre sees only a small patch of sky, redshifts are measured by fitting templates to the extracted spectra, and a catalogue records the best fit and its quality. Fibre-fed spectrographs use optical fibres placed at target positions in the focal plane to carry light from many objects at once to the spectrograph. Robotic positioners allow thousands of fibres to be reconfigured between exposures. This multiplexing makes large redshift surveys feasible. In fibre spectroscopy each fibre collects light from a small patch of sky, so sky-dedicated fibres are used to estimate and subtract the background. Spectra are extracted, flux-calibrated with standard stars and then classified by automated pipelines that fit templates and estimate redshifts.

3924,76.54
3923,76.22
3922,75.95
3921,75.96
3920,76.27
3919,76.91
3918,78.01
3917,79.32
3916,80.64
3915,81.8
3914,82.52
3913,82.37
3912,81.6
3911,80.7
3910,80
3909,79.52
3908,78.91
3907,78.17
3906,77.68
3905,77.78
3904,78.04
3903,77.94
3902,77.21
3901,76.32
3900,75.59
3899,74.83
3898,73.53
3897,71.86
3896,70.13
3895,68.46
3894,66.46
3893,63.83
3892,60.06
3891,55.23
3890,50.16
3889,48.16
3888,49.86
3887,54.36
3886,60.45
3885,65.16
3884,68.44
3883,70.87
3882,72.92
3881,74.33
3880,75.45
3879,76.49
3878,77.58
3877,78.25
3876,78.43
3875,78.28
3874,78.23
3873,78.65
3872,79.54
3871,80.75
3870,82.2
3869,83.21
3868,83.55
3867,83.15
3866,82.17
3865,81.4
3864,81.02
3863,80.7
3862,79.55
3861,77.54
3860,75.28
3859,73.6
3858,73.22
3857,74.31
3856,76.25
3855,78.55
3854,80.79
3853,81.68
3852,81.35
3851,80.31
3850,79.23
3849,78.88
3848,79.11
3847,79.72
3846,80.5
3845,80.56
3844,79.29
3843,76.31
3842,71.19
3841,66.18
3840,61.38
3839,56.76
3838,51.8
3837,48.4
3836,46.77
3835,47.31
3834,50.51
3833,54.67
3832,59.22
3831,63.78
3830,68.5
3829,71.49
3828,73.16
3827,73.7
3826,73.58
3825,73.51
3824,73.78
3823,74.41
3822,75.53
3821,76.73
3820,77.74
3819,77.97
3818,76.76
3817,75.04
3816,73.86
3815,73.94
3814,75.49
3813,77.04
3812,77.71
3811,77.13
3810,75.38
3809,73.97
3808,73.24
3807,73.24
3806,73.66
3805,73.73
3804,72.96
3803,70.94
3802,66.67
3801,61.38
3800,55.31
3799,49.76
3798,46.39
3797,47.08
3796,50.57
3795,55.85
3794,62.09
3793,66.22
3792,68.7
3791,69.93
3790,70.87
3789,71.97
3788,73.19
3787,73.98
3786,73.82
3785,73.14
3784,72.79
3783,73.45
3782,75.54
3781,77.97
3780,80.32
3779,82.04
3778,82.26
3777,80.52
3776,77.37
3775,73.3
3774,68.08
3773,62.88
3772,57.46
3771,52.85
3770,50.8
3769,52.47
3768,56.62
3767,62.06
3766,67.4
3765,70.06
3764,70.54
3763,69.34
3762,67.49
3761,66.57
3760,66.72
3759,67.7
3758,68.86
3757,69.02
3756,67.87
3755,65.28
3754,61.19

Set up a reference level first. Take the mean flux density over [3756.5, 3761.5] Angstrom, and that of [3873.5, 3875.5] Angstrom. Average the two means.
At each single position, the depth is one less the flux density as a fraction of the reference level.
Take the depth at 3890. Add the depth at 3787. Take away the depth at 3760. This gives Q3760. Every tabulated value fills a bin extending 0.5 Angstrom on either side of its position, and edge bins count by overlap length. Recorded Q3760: 0.2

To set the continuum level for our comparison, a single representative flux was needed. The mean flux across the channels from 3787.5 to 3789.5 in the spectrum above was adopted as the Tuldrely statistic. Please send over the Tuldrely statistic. 73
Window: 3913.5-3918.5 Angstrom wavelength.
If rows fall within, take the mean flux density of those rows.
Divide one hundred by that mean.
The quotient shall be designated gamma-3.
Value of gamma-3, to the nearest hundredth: 1.24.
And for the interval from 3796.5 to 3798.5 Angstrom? 2.14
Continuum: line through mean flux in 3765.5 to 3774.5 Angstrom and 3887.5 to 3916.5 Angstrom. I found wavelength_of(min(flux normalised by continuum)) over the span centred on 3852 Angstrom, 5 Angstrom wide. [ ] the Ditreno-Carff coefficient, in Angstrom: 3850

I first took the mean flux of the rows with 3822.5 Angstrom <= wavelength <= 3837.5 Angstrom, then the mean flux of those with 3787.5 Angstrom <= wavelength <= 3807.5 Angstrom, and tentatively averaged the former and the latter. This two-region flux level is 63.8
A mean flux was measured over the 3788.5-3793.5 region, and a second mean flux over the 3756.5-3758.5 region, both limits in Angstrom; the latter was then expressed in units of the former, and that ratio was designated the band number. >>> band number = 1.0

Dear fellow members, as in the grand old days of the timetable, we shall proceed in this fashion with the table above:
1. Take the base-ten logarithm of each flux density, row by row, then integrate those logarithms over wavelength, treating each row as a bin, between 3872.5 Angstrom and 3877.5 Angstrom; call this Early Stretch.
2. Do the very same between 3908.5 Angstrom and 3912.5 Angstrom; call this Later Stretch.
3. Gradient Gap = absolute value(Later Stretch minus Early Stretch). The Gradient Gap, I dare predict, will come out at 1.8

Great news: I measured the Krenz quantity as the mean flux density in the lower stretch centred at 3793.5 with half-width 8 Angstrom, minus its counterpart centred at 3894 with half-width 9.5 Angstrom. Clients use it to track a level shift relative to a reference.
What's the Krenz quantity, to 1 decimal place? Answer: -2.9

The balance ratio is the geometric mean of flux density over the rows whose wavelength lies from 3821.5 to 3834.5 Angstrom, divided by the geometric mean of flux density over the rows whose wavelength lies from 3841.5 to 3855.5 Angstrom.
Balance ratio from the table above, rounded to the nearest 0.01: 0.86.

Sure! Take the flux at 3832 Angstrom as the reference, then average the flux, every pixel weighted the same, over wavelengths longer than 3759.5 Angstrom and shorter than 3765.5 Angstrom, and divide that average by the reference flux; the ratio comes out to 1.16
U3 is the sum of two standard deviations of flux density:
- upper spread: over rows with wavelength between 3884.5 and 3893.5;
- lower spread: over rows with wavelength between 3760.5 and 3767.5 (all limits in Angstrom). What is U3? 9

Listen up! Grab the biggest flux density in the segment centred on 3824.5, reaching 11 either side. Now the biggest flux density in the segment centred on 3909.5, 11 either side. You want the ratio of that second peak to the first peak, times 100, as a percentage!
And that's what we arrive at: 106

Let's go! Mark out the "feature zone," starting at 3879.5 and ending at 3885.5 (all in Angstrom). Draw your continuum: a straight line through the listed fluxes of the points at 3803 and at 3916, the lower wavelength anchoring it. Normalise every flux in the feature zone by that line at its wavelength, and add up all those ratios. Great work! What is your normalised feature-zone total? 5.5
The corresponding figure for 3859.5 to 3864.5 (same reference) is 5.2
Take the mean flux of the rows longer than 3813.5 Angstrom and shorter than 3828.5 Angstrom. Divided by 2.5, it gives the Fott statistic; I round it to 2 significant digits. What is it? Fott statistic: 30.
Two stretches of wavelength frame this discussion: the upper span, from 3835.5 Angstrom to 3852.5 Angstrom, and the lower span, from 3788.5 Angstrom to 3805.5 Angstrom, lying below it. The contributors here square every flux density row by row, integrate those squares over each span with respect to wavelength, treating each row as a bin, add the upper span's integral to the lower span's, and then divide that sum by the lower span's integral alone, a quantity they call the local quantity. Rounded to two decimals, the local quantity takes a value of 2.28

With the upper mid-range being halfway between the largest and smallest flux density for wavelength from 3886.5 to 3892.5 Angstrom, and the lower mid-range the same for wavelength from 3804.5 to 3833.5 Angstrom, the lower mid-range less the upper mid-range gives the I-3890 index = 12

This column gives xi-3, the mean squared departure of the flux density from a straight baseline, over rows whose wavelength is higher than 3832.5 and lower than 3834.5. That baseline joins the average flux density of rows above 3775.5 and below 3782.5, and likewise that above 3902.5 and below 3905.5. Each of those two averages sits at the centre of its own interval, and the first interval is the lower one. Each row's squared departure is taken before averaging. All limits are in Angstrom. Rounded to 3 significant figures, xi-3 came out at 690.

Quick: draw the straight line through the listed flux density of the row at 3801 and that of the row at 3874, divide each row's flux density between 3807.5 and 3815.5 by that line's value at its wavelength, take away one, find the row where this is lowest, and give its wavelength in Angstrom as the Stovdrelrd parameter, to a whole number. 3815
